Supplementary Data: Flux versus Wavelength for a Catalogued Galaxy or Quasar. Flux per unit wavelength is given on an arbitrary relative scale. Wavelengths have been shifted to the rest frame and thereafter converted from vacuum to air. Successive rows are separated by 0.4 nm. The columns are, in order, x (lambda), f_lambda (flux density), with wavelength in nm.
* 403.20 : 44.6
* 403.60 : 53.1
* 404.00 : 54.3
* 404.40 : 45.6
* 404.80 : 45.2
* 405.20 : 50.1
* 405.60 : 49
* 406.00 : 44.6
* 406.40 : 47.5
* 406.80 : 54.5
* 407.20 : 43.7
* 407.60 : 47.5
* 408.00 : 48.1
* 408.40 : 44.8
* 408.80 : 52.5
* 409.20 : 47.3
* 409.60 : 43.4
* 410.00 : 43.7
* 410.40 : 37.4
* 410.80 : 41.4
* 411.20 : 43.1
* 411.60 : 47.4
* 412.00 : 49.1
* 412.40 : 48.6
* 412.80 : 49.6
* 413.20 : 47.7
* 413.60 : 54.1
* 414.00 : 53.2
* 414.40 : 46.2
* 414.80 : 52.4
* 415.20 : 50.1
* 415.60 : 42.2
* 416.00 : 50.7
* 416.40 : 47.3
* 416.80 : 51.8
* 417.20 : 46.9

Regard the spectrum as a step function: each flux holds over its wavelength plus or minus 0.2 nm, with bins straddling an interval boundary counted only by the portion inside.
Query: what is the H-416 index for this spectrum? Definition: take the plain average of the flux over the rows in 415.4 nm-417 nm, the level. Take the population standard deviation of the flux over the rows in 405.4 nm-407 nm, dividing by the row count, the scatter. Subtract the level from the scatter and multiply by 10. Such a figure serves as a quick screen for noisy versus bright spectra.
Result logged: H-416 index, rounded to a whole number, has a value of -444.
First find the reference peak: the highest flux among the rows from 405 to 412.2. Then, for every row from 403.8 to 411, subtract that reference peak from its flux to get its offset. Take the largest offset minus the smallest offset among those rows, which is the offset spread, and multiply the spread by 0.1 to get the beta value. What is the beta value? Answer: 1.7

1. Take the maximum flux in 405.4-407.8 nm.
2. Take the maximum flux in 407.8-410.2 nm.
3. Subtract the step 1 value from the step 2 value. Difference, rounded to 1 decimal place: -2.0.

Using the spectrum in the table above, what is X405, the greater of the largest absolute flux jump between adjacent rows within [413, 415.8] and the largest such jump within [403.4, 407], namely 8.7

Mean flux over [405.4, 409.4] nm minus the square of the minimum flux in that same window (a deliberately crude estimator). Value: -1862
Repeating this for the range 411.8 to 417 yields -1731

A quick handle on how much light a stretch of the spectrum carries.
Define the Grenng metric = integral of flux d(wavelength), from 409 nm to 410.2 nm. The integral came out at 53.8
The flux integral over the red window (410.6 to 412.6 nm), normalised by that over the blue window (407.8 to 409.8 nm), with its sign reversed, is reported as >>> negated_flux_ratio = -0.97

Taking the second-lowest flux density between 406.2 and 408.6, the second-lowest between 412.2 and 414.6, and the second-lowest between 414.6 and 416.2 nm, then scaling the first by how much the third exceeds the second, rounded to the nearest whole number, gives 108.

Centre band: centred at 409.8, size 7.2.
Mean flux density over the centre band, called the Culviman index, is 46.52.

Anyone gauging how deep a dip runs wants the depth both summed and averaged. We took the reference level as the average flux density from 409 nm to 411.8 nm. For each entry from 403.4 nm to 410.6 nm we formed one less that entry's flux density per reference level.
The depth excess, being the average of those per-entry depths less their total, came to 1.6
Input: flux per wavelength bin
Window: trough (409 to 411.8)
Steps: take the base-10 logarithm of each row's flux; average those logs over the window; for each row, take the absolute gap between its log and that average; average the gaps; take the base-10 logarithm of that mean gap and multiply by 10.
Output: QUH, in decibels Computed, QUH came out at -16.2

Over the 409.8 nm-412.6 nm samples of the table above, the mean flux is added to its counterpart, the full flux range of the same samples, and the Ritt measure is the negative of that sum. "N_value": -56.1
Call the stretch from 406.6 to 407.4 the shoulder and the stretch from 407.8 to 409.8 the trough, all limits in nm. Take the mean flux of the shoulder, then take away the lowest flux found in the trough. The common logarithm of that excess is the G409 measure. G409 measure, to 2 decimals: 0.76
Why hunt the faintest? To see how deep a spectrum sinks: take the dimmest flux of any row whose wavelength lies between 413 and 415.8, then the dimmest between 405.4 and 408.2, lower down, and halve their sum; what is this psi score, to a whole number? 43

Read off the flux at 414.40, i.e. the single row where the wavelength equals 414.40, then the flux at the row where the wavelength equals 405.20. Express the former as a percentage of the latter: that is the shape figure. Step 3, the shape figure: 92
